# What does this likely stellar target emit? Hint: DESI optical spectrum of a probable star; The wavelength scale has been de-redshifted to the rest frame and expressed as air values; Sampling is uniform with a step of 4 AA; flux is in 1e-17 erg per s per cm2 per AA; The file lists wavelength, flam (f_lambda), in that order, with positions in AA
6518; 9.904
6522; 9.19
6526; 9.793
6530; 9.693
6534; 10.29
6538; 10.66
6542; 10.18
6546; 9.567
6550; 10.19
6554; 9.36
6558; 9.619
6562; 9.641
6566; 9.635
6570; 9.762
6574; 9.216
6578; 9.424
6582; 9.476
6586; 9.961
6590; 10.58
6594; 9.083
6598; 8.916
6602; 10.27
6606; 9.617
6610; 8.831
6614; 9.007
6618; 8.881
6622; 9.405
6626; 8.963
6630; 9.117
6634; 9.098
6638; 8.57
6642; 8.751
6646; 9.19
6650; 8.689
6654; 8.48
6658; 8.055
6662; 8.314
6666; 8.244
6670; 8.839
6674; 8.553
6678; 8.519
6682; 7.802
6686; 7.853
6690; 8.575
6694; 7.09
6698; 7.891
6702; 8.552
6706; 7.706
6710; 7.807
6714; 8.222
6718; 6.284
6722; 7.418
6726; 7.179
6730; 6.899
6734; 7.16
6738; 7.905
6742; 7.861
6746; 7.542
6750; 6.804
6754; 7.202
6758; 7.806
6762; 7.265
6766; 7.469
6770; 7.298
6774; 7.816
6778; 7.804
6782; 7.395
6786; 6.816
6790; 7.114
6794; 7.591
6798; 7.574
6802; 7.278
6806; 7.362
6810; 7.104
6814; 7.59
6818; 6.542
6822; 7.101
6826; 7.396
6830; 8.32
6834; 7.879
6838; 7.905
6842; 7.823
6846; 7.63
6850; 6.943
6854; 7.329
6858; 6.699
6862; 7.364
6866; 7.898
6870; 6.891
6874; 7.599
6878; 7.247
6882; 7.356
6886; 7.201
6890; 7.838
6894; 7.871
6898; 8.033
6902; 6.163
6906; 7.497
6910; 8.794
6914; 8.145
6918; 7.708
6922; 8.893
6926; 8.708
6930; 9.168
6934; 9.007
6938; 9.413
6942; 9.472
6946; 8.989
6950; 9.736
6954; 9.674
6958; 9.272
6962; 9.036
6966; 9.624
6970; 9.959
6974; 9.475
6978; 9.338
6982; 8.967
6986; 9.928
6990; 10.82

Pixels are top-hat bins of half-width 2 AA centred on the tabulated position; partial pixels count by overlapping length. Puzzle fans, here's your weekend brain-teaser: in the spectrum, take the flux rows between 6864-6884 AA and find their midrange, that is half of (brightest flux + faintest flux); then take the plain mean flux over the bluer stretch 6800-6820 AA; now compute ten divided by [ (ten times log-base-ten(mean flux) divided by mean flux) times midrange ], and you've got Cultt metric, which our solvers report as 1.13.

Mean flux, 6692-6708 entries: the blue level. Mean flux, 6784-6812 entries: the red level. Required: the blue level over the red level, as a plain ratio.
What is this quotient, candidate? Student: 1.08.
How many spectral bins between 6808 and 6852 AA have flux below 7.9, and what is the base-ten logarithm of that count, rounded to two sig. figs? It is 0.95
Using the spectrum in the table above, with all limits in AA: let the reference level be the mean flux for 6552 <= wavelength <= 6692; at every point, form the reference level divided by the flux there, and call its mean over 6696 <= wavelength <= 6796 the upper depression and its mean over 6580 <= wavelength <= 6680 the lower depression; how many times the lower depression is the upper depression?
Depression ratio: 1.21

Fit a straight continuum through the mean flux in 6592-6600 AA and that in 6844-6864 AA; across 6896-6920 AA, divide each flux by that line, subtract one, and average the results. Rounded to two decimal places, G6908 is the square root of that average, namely 0.37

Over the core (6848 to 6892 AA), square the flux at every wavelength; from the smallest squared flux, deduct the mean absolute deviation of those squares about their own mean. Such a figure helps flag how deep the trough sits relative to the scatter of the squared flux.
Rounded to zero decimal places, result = 41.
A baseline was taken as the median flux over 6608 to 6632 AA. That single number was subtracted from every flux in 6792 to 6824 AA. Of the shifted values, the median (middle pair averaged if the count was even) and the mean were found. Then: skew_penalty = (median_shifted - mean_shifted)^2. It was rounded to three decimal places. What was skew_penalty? 0.003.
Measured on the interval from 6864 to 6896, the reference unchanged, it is 0.000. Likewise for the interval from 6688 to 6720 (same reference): 0.007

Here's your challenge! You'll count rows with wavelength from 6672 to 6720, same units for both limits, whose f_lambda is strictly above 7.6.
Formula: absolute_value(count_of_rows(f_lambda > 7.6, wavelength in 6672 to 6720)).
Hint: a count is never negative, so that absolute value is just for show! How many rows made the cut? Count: 10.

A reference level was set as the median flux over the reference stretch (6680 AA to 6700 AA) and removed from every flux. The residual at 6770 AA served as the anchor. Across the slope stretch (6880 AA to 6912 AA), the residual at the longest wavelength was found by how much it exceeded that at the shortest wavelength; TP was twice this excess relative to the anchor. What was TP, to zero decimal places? -5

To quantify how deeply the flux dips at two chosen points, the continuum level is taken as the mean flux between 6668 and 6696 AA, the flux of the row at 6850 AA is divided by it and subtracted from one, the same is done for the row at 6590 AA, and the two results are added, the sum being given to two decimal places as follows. -0.14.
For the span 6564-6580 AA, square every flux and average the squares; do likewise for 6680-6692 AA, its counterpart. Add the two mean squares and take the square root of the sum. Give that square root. 12.5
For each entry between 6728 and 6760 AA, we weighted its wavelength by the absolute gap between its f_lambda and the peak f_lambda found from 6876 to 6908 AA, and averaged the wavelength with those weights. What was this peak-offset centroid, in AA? 6742.8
